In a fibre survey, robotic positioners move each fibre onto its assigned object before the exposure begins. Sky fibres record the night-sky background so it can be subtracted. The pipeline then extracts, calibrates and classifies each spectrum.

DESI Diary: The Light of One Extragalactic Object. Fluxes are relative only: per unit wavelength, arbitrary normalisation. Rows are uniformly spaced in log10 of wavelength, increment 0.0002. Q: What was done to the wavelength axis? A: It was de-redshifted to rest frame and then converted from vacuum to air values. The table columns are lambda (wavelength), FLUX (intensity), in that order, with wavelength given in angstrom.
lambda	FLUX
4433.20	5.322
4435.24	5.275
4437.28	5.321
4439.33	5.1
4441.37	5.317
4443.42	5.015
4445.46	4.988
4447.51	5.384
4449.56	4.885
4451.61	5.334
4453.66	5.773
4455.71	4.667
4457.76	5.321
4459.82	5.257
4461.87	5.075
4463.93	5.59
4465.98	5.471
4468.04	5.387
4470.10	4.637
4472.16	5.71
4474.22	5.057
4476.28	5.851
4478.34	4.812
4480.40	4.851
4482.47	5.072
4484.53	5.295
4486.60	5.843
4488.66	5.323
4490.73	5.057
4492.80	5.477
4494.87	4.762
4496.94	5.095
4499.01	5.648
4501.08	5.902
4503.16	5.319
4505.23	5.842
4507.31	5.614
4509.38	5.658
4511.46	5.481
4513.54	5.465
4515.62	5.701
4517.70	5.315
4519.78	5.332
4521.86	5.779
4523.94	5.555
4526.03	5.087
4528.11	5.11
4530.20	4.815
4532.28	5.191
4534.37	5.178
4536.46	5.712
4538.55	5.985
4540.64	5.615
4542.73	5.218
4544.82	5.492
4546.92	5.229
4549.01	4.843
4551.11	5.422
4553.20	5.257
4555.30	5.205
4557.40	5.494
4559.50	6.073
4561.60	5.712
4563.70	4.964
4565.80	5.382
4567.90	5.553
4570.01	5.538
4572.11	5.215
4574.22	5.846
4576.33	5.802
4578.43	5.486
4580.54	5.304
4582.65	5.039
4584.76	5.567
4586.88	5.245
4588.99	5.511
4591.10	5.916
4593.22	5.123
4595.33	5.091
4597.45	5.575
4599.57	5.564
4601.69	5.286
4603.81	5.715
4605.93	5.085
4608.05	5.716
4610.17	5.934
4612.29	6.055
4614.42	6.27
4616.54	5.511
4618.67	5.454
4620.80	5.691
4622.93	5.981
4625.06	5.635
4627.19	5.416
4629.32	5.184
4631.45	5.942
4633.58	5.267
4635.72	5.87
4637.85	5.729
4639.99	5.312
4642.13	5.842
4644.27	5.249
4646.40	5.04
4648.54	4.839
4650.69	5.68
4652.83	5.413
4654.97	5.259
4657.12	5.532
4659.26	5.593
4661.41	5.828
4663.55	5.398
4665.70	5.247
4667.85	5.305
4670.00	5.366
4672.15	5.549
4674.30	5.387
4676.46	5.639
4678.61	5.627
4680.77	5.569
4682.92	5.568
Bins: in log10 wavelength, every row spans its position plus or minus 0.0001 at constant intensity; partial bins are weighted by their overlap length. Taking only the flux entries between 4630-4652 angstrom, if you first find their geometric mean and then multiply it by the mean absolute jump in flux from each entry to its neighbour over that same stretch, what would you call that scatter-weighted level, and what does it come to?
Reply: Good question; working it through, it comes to 2.56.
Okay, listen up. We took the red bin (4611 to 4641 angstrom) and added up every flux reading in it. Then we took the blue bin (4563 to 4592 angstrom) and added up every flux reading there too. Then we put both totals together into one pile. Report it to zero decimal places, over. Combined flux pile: 156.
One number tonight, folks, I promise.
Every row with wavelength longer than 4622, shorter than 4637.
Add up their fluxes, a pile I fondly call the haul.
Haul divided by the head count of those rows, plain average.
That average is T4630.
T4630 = 5.61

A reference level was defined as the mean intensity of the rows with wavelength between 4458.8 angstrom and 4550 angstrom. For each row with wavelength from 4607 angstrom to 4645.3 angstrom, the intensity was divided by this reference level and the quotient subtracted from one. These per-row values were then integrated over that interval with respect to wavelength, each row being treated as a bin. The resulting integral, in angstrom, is -2.2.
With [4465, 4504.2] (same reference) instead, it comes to 0.5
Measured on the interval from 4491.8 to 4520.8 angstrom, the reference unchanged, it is -0.6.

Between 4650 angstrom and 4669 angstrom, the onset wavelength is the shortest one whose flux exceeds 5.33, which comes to 4650.69 angstrom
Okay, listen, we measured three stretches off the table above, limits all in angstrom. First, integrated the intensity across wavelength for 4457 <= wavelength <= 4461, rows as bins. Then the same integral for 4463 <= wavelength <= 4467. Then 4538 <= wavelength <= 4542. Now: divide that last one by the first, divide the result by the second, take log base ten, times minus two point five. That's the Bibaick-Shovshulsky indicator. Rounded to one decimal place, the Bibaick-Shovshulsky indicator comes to 3.3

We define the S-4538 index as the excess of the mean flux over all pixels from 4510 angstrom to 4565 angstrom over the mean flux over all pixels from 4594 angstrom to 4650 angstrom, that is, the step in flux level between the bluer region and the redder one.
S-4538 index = -0.15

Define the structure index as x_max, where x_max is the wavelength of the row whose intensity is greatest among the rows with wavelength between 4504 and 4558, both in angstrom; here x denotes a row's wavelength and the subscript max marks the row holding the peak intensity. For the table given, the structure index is 4538.55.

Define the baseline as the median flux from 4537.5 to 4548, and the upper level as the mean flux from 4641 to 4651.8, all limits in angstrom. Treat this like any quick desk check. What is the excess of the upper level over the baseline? -0.16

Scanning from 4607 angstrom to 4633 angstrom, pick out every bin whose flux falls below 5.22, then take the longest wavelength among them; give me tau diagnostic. 4629.32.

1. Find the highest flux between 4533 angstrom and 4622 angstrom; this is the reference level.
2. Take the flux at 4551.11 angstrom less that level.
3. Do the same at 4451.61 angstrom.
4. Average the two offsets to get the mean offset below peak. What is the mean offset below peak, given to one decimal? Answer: -0.9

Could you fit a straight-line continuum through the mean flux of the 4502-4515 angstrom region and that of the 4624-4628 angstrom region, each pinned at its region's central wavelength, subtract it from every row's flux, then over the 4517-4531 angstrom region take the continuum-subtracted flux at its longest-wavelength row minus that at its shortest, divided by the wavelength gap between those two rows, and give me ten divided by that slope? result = -252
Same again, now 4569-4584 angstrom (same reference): -255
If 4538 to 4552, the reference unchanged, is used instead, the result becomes -225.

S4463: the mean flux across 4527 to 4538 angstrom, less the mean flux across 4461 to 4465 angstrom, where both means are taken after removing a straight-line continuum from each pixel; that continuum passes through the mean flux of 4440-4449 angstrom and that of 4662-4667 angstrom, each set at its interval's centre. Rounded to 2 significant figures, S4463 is -0.18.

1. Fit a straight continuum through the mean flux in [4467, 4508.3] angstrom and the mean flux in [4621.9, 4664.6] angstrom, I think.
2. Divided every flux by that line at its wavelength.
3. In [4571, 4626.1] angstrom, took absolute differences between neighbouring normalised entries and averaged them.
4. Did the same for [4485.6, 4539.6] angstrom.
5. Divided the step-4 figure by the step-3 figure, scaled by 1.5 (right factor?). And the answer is 1.4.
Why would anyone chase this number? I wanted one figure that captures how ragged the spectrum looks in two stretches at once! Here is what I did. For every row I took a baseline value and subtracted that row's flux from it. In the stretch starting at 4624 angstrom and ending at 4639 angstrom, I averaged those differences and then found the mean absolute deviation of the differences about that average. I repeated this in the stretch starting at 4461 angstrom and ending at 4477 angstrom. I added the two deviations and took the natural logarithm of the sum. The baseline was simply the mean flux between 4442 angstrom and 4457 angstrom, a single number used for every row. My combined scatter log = -0.6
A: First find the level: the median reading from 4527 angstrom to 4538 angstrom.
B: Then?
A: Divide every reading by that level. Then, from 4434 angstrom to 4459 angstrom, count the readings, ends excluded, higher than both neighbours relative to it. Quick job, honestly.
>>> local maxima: 4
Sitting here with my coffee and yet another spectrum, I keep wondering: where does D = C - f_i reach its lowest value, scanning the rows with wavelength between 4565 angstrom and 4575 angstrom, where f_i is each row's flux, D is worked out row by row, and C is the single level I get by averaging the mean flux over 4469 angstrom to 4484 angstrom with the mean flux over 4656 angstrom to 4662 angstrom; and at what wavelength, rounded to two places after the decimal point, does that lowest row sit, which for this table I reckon 4574.22 angstrom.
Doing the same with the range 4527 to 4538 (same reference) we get 4536.46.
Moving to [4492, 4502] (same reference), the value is 4501.08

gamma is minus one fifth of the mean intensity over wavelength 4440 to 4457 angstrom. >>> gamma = -1.03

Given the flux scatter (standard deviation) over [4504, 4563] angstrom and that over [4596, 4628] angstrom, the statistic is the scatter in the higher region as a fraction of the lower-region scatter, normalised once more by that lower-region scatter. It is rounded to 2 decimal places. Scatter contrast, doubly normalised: 3.15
